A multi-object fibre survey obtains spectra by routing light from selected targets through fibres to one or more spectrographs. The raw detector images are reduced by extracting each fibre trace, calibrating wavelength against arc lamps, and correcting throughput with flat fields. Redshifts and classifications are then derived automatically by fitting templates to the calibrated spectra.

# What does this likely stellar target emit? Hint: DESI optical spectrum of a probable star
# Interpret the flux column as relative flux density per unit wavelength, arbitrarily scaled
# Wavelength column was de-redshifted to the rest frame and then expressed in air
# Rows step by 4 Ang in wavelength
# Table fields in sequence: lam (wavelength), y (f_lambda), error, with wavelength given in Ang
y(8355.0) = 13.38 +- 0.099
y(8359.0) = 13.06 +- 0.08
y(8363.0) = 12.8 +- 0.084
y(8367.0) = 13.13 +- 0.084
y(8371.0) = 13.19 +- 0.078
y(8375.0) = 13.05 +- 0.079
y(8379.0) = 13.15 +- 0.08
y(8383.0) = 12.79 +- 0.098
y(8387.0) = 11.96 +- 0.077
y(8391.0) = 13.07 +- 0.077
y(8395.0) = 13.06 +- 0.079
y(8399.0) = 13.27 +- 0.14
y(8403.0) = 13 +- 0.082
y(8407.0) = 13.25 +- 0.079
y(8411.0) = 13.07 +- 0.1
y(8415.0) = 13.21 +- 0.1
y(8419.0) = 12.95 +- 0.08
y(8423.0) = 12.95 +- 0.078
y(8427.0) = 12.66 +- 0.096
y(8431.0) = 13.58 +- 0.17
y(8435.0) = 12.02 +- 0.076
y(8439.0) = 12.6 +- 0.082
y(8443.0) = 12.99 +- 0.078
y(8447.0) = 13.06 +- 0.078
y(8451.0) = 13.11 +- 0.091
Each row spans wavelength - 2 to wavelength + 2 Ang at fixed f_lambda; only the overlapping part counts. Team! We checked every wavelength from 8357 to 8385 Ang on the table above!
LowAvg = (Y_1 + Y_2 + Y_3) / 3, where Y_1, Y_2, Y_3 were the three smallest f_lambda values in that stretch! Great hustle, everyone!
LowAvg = 12.9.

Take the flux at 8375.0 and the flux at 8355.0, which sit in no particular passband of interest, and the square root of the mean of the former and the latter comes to 3.64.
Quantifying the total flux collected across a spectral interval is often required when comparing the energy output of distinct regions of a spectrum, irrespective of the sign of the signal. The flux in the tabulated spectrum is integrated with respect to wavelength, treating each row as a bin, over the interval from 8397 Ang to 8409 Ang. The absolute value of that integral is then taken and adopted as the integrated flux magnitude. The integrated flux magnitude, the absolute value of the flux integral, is 158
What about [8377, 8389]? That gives 152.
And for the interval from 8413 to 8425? 156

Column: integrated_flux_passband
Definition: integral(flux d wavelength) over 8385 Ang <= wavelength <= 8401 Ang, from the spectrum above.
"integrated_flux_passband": 205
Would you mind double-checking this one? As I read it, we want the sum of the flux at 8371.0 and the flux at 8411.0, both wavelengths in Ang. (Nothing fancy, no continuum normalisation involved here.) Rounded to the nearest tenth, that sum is 26.3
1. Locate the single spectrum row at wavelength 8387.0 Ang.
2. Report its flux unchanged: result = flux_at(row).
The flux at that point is 11.96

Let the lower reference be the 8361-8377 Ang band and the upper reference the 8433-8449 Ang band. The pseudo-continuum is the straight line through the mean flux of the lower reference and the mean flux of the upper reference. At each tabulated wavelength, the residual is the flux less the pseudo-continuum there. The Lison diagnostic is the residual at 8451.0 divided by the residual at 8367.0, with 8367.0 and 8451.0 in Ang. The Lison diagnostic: 6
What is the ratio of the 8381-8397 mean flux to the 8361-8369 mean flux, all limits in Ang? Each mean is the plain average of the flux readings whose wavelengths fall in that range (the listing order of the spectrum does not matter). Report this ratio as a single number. 0.98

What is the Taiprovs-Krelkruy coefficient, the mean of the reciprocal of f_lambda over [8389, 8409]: 0.0762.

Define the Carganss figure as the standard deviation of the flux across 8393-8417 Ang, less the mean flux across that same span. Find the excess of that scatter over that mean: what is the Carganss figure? -13.0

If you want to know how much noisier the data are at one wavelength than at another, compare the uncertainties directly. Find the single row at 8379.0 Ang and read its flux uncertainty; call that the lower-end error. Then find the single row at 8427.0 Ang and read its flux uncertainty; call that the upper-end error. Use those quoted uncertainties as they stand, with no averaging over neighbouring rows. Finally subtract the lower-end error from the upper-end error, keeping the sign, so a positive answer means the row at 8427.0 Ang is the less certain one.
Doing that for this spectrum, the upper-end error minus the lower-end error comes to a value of 0.016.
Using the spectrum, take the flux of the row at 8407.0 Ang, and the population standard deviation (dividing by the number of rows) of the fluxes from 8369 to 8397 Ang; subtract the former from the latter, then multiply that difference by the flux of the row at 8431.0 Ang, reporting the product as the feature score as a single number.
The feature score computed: -175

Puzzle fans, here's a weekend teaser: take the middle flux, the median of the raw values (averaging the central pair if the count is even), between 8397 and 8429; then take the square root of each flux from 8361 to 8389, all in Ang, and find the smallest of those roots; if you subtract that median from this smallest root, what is -9.58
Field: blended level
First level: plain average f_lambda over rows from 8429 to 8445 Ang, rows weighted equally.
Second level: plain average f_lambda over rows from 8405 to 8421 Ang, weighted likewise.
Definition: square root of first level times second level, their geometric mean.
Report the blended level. 13.0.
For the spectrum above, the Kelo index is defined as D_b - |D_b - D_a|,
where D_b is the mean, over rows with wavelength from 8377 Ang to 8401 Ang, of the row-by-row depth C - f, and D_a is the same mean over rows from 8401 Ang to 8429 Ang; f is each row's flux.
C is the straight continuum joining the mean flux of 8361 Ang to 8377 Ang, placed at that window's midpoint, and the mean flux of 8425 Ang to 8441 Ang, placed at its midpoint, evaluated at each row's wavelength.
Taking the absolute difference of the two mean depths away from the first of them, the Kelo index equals -0.21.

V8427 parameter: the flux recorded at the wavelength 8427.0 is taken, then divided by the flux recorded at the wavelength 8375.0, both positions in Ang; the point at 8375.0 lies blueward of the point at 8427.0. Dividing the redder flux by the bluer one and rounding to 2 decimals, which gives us 0.97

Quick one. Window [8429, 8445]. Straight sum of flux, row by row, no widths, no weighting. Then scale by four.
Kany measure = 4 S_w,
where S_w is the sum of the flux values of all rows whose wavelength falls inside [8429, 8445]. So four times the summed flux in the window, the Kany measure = 205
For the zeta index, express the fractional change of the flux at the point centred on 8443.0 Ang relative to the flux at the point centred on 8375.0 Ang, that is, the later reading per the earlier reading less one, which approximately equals 0.00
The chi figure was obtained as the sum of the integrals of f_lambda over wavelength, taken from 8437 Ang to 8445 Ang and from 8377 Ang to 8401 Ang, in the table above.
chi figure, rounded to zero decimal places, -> 412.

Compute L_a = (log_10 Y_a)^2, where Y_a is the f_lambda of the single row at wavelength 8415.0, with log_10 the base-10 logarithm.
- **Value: 1.26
